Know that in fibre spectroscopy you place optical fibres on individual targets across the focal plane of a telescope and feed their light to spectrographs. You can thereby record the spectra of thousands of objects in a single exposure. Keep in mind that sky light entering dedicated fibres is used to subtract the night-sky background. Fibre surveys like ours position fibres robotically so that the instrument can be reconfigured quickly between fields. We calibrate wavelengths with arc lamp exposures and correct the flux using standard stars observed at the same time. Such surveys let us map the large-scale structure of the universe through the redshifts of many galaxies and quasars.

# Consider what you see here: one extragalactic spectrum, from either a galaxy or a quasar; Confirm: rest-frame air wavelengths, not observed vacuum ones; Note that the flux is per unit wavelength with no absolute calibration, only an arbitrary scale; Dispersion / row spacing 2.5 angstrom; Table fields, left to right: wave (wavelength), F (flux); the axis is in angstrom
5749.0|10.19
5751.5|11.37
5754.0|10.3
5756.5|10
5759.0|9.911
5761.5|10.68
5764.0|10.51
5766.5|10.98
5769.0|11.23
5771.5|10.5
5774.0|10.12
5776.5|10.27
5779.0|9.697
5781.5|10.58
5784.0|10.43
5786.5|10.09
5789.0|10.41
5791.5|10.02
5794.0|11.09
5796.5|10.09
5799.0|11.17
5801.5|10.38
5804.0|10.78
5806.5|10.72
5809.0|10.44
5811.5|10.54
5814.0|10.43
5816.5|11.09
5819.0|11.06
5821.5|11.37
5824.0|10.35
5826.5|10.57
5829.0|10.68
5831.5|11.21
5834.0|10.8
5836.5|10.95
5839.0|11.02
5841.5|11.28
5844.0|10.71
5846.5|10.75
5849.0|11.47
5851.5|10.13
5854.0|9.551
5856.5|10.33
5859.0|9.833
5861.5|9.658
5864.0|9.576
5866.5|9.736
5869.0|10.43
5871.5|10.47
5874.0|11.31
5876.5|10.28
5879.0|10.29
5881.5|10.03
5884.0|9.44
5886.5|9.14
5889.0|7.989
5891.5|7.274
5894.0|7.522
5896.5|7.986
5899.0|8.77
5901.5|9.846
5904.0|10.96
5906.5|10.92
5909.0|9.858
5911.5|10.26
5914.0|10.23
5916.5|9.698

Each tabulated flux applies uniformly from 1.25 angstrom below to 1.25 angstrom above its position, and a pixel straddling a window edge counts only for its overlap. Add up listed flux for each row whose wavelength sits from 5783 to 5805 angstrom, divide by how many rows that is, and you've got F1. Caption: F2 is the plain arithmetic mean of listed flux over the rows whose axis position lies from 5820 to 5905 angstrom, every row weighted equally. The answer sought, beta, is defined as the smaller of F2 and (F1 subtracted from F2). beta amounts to -0.4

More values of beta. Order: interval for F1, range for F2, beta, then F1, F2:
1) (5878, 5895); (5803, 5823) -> 2.0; 8.8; 10.8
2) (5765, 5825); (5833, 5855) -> 0.2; 10.6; 10.7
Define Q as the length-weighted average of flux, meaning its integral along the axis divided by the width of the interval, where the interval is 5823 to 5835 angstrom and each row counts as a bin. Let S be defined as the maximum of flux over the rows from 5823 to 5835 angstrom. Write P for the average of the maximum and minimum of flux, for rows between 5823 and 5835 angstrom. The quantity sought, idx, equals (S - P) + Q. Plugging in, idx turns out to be 11.2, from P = 10.8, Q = 10.7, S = 11.21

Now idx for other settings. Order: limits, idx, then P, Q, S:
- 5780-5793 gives 10.6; 10.3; 10.3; 10.58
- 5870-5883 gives 11.1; 10.7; 10.5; 11.31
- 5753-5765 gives 10.7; 10.3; 10.3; 10.68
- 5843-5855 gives 11.5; 10.5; 10.5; 11.47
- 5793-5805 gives 11.2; 10.6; 10.7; 11.17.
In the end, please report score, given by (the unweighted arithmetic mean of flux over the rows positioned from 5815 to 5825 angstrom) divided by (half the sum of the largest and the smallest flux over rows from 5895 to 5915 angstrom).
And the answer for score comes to 1.16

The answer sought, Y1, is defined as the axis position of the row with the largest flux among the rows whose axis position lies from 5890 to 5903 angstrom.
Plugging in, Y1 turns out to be 5901.5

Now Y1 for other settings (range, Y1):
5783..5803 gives 5799.0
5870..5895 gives 5874.0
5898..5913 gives 5904.0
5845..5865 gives 5849.0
